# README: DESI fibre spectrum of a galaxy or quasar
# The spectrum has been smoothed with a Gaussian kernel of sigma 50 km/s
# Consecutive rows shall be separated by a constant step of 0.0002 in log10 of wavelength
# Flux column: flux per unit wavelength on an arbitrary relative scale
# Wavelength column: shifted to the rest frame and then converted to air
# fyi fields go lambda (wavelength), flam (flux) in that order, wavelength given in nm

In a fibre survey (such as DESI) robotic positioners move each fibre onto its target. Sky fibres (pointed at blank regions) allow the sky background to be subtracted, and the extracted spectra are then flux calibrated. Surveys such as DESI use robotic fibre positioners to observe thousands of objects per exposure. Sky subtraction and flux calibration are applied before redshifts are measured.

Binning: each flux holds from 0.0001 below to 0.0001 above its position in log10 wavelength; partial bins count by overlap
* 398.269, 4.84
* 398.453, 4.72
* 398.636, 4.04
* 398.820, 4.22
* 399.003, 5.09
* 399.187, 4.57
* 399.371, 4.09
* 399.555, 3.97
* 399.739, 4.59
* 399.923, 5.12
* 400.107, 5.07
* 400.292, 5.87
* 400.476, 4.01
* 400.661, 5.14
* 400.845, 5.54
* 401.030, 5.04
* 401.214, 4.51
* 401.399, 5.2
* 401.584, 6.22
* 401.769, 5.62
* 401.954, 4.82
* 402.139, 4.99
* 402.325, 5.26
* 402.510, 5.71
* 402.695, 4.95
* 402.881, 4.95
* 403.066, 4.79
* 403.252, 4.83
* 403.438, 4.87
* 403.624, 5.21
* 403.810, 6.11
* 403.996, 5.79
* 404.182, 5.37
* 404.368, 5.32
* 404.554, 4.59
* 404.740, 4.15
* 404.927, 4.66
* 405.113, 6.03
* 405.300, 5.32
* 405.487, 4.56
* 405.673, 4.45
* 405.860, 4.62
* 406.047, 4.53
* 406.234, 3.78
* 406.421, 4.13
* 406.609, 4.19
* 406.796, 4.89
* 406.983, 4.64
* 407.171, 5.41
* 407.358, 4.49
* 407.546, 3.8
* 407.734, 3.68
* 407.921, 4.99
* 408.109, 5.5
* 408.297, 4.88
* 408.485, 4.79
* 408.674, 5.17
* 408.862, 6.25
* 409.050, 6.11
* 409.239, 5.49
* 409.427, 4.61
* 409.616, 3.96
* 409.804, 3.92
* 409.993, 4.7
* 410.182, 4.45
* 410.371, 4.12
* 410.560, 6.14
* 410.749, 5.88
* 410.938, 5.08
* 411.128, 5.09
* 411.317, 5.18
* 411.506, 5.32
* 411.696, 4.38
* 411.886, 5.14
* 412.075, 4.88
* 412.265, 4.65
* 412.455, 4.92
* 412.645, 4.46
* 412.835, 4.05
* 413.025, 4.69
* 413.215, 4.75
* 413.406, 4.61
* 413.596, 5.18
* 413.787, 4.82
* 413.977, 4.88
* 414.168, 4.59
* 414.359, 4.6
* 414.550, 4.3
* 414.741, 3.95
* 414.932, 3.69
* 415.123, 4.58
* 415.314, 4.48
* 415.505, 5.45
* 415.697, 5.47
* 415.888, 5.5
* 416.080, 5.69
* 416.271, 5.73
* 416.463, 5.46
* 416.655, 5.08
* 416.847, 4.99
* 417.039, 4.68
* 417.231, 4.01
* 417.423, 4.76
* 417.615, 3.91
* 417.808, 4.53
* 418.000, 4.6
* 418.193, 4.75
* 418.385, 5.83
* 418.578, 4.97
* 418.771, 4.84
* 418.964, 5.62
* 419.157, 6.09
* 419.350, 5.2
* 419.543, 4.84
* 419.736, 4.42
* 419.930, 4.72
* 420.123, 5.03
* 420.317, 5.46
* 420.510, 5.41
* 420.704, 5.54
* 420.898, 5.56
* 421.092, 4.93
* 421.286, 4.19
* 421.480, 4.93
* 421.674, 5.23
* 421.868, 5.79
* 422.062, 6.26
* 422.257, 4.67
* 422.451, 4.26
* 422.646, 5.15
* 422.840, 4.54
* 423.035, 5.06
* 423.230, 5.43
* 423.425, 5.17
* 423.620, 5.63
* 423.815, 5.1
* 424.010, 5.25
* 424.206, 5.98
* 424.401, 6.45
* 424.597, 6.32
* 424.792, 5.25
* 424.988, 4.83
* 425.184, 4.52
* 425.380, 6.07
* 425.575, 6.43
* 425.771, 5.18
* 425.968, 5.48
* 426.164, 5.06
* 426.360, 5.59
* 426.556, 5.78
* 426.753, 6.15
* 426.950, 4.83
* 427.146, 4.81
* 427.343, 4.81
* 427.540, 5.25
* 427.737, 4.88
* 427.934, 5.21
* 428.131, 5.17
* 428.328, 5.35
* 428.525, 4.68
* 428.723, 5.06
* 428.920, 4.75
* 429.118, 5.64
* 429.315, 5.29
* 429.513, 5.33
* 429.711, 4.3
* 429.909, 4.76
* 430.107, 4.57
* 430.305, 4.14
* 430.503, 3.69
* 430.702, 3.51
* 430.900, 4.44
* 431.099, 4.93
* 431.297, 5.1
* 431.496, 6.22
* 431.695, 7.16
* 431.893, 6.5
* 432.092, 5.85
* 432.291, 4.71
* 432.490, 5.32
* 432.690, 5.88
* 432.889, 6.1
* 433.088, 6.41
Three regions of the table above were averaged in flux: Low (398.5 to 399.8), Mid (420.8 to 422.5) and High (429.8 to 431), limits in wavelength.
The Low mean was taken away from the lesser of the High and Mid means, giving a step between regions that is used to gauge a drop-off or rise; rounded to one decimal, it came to -0.2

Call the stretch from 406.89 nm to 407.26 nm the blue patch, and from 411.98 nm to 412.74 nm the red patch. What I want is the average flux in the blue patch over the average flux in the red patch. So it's 1.06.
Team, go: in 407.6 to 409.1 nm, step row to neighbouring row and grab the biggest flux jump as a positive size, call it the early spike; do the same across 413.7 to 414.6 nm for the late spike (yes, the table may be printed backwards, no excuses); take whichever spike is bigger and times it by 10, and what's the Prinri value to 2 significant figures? 13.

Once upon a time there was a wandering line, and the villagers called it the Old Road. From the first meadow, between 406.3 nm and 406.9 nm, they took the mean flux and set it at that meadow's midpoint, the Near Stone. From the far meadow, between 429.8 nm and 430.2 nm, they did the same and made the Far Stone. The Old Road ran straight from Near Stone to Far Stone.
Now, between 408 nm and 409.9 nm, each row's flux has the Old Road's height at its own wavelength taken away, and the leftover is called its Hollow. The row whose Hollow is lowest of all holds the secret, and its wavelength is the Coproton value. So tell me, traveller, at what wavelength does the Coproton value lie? 409.804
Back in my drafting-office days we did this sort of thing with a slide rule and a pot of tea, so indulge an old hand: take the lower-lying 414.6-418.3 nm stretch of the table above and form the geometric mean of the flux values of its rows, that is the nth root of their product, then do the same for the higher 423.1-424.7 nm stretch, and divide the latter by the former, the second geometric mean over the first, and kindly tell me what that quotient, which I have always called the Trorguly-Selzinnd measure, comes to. 1.18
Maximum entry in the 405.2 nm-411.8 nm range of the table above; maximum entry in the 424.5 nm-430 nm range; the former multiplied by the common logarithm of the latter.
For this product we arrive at 5.05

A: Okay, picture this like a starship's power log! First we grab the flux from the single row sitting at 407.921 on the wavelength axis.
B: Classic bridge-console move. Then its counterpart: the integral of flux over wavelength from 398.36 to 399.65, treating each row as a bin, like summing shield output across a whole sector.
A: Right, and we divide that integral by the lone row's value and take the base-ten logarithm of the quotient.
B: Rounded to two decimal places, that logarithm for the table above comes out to 0.05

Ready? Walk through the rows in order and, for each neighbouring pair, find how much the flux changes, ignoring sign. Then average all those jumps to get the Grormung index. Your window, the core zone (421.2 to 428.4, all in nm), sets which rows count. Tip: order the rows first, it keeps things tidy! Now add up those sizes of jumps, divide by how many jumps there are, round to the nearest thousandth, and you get 0.518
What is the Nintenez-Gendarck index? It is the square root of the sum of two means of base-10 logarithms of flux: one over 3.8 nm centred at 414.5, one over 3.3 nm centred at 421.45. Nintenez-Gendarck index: 1.18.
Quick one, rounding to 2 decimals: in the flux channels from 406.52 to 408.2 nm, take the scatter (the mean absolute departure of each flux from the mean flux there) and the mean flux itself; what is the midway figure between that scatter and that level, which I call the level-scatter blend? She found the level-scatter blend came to 2.57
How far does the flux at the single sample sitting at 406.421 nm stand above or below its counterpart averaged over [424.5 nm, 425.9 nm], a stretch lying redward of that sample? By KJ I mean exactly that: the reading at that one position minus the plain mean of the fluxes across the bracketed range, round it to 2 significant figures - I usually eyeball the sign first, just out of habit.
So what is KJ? -1.4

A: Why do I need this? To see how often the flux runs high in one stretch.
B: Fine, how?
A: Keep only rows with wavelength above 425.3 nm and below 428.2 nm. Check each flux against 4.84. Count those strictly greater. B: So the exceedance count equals 12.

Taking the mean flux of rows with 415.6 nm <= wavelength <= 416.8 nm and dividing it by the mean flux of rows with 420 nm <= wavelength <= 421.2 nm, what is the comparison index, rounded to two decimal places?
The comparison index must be 1.03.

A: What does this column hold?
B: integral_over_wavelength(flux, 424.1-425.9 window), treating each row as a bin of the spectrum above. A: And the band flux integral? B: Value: 10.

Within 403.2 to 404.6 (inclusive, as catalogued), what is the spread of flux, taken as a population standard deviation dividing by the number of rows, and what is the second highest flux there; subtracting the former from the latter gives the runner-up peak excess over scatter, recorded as 5.3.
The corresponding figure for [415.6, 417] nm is 5.4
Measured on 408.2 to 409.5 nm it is 5.5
